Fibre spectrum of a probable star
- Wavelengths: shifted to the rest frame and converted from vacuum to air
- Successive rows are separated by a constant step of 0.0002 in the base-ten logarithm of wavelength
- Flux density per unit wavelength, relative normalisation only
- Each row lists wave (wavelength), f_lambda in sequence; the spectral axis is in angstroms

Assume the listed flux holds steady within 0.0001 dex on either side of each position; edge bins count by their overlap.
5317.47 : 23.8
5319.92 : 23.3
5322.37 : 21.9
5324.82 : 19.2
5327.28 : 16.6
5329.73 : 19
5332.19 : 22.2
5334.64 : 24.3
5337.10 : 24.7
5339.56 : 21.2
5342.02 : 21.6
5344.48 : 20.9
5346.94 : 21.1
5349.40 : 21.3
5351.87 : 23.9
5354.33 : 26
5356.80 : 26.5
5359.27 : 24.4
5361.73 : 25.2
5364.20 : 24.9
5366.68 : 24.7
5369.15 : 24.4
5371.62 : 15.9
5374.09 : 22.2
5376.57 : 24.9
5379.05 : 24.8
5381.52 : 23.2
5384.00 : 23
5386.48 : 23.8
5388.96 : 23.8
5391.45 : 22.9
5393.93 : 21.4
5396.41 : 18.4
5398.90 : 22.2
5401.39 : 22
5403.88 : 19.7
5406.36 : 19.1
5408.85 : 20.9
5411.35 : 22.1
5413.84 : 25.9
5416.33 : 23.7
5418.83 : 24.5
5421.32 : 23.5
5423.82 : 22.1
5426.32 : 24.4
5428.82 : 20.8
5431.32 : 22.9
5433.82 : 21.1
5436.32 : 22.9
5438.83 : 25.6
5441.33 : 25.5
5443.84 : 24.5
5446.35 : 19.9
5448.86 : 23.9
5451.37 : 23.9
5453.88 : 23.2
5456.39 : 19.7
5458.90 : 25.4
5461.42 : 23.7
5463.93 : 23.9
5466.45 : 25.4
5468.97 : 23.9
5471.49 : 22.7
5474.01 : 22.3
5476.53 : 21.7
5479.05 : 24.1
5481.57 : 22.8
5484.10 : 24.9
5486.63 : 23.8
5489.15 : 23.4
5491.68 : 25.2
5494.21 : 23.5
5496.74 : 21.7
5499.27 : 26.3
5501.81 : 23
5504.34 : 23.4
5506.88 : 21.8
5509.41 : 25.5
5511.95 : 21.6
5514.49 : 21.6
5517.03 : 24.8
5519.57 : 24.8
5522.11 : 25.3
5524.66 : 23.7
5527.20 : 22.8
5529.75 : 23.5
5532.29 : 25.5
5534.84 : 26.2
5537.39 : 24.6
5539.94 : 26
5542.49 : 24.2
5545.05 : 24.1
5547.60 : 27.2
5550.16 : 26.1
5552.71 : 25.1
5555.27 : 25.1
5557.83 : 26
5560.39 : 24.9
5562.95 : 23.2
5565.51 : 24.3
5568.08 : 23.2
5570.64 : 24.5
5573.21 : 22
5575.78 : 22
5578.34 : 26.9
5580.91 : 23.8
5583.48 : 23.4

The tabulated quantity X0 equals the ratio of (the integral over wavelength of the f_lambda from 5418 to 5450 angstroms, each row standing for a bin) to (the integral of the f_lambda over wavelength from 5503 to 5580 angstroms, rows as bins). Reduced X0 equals 0.4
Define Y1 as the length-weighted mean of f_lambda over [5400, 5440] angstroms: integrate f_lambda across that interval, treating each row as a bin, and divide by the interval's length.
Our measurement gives 22.6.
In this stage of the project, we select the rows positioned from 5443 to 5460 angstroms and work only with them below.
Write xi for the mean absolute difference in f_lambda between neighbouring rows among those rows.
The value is 3.1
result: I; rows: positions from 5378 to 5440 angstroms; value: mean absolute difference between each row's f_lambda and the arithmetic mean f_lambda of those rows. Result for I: 1.5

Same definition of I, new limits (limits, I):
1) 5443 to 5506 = 1.1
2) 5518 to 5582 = 1.1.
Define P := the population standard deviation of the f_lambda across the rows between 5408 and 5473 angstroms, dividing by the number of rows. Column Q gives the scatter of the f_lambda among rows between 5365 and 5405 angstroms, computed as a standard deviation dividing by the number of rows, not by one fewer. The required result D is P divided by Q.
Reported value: 0.71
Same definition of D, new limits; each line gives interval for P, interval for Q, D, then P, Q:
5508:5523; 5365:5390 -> 0.66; 1.67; 2.5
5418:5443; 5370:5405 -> 0.66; 1.60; 2.4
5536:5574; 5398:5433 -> 0.70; 1.28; 1.8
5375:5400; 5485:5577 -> 1.21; 1.80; 1.5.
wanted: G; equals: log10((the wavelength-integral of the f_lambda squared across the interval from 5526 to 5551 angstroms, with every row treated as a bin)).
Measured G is 4.20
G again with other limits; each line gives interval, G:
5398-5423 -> 4.10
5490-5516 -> 4.15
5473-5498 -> 4.14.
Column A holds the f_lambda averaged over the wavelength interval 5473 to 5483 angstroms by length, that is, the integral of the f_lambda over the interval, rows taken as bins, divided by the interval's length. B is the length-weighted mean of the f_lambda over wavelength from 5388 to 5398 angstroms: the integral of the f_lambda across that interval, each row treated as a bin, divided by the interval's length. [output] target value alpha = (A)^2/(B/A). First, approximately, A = 22.8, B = 21.6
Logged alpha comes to 548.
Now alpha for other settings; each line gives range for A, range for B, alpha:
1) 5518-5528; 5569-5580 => 597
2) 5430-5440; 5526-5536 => 502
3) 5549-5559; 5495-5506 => 711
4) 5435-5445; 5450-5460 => 646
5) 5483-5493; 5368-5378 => 657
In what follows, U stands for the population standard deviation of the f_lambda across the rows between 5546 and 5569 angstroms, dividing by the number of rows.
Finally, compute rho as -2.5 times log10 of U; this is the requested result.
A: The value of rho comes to -0.24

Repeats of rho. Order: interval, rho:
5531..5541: 0.52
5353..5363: 0.24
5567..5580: -0.66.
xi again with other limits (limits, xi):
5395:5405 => 2.1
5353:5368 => 0.8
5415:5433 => 1.9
